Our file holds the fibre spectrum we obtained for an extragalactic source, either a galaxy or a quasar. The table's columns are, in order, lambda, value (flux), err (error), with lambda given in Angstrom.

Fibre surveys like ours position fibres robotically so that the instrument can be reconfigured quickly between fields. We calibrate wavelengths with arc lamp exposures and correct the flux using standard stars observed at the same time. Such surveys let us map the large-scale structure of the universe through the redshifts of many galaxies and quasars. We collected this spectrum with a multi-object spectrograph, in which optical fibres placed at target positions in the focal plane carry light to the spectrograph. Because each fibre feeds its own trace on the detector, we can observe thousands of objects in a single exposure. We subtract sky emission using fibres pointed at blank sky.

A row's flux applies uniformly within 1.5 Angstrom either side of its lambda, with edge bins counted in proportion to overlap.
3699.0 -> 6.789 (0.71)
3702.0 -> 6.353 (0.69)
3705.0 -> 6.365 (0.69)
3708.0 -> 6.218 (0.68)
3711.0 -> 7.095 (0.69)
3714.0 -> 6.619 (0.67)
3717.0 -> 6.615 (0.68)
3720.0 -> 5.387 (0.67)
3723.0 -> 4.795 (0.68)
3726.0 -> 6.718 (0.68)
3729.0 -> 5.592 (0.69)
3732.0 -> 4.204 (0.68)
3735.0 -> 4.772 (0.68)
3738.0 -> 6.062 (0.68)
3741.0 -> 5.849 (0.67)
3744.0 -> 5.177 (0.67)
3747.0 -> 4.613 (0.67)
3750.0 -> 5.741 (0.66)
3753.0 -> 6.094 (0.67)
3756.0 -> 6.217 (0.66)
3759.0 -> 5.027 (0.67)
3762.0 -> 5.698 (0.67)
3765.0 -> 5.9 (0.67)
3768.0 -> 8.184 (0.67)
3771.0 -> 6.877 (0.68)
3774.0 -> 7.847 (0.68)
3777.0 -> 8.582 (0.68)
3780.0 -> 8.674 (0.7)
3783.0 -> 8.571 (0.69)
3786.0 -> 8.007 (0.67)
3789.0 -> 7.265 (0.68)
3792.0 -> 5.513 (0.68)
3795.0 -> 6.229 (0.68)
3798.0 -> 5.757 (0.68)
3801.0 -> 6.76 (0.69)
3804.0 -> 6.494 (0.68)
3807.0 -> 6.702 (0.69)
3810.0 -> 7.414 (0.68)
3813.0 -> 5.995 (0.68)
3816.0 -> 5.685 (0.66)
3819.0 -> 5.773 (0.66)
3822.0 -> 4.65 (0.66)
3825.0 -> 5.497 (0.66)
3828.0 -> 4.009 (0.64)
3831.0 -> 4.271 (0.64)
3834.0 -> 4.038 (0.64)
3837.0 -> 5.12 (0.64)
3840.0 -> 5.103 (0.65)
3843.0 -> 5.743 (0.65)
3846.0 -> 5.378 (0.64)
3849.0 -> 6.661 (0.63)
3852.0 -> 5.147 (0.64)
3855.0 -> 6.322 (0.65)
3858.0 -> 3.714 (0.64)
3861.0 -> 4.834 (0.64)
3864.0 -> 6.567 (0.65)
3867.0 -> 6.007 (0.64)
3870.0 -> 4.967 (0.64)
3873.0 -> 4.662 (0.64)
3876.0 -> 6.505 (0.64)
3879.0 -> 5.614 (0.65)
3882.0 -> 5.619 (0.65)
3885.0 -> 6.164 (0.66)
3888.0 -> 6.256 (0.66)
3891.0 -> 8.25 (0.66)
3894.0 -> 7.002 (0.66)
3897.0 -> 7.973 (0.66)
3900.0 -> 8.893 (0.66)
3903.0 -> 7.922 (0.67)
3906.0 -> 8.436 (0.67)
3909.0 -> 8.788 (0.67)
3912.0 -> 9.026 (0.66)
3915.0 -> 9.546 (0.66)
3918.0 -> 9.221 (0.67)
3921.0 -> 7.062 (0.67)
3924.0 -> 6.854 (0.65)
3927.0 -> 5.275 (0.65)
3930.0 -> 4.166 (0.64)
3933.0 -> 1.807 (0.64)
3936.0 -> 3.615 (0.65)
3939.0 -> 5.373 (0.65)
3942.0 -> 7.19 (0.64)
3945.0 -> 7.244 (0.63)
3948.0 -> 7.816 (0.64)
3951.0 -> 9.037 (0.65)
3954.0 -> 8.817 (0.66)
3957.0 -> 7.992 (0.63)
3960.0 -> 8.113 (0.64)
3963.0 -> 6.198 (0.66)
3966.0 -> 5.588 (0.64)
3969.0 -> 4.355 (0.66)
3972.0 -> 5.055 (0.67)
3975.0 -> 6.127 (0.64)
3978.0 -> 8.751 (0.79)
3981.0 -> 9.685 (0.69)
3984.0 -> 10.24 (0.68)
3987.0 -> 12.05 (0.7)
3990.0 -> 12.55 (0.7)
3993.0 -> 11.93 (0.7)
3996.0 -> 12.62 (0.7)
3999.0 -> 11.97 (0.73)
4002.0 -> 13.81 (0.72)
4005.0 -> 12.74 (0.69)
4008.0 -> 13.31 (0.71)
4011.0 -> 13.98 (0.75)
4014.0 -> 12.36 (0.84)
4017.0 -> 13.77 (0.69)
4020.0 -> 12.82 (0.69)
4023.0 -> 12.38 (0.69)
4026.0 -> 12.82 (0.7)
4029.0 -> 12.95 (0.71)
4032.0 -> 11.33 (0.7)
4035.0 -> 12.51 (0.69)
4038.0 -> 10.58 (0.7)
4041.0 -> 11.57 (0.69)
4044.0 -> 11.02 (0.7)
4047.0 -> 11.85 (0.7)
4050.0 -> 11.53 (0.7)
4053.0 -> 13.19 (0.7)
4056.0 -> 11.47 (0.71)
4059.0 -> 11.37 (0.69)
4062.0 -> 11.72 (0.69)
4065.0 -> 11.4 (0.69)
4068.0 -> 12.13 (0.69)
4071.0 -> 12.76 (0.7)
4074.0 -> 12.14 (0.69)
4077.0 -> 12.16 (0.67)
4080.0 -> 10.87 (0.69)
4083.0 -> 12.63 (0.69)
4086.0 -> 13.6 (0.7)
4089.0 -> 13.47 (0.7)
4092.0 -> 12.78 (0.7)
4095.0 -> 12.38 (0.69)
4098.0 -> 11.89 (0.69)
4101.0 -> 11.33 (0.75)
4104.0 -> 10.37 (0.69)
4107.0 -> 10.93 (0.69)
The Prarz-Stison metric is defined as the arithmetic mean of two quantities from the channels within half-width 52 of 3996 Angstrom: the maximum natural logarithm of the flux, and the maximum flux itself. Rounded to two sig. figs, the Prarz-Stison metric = 8.3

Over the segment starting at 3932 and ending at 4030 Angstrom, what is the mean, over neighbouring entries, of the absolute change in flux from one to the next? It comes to 0.98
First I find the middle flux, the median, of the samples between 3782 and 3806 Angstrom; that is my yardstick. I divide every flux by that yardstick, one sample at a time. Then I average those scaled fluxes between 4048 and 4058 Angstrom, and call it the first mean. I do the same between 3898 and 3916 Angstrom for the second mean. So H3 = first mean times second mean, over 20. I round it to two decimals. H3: 0.12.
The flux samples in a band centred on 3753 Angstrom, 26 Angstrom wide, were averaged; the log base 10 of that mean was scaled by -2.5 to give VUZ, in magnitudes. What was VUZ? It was -1.9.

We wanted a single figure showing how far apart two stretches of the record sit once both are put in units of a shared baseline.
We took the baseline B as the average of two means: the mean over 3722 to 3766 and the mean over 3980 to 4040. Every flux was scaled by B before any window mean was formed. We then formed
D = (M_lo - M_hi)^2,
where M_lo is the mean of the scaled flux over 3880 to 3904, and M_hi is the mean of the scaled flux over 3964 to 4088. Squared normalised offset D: 0.2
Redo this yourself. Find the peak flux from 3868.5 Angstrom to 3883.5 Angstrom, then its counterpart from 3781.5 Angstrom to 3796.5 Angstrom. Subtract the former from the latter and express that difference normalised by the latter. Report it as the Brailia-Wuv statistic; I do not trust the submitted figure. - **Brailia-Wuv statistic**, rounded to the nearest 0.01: 0.24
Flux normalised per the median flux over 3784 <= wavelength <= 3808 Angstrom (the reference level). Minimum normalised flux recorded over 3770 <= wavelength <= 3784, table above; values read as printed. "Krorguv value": 1.04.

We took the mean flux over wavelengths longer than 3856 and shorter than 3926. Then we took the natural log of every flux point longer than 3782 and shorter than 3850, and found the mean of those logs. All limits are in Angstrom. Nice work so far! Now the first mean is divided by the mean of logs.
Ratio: 3.9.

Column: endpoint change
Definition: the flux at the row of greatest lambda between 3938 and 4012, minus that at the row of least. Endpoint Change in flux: 8.6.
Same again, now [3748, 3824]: -1.1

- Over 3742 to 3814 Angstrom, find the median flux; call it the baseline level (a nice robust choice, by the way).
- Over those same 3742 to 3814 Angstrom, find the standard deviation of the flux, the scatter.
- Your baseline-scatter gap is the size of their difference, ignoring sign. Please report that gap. 5.2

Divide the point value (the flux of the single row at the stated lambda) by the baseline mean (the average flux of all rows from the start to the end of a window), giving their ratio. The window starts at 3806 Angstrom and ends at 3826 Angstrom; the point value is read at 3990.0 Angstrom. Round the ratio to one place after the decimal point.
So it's 2.1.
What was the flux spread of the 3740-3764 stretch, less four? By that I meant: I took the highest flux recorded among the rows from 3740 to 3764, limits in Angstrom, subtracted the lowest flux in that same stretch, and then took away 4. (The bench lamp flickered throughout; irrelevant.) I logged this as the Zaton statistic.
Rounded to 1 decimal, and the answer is -2.4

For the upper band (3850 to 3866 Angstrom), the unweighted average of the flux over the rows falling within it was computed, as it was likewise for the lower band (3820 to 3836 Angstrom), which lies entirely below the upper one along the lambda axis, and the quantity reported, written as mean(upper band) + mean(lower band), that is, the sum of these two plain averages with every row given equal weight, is 10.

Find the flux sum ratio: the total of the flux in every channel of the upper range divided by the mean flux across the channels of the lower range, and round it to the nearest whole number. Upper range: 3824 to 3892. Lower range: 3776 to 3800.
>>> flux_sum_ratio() 17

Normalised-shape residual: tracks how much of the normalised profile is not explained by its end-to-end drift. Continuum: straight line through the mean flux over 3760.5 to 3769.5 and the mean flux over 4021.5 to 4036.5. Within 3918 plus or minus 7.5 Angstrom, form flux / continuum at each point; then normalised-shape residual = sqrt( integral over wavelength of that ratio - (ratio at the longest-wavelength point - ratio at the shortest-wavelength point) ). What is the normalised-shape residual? 3.6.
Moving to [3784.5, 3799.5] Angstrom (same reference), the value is 3.7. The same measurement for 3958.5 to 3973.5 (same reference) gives 2.9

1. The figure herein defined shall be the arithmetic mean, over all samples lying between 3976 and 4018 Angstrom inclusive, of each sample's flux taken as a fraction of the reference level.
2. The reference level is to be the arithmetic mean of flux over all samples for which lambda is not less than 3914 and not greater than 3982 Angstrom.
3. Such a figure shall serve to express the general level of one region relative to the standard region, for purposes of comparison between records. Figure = 1.80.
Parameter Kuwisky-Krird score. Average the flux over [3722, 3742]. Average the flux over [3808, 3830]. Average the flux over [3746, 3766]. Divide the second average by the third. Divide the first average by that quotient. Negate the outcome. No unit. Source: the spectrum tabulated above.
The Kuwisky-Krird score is -5.5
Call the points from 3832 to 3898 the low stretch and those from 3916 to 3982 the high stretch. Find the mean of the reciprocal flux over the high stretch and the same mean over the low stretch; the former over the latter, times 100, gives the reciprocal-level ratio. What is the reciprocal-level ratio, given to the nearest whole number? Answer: 98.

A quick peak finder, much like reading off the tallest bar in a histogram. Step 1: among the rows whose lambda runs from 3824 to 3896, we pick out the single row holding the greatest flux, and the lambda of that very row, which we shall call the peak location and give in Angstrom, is 3891.0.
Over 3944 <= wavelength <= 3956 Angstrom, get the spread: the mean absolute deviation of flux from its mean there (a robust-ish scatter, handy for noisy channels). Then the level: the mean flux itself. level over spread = 12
